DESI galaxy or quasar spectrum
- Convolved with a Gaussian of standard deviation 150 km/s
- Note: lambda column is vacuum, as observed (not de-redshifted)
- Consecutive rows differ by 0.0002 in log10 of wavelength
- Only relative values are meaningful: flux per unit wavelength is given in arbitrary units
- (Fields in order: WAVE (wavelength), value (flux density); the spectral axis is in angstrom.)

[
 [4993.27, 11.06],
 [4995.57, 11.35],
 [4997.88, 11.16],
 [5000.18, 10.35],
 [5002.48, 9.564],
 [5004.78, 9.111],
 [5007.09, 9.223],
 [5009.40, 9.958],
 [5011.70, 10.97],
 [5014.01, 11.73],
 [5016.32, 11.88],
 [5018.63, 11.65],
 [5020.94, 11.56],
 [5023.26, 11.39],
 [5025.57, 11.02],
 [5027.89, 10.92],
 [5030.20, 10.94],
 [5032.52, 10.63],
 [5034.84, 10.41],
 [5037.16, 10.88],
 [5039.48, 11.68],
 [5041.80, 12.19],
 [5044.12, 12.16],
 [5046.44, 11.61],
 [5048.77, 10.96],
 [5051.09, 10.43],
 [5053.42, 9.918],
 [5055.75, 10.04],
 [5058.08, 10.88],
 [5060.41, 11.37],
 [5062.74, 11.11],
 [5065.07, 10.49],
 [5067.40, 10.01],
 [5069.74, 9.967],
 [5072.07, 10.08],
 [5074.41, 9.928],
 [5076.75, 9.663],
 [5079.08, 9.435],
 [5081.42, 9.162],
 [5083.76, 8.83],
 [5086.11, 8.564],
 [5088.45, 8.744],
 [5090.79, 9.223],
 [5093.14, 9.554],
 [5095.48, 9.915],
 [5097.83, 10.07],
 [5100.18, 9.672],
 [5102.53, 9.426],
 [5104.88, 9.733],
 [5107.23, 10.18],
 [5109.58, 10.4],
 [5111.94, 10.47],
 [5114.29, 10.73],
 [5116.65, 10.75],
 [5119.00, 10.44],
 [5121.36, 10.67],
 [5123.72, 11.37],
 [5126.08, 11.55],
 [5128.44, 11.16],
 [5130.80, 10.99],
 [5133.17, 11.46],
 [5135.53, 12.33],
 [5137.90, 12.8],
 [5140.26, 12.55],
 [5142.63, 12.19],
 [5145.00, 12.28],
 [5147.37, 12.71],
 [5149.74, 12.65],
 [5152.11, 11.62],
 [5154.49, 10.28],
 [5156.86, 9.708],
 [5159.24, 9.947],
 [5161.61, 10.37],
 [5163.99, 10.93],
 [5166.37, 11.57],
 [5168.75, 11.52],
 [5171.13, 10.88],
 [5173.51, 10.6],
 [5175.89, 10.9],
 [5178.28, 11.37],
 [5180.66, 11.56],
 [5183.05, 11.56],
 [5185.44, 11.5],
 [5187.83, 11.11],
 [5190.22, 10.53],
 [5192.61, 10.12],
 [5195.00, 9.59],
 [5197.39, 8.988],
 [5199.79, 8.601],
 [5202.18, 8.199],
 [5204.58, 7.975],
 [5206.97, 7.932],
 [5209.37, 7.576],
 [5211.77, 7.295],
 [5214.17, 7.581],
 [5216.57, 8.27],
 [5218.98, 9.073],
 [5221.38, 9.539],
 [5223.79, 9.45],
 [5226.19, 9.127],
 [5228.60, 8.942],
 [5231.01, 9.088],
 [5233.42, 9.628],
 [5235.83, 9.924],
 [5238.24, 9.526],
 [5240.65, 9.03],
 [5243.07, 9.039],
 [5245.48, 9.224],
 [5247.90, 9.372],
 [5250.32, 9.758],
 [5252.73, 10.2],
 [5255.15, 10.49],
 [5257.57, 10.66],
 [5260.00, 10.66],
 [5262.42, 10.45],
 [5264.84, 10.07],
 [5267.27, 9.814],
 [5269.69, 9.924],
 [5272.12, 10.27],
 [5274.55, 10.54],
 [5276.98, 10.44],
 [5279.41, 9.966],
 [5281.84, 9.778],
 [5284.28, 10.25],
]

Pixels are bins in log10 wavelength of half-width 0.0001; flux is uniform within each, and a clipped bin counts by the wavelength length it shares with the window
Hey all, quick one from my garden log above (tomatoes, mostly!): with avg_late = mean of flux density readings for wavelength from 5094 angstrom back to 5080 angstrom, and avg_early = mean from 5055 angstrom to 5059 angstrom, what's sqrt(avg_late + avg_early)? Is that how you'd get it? 4.41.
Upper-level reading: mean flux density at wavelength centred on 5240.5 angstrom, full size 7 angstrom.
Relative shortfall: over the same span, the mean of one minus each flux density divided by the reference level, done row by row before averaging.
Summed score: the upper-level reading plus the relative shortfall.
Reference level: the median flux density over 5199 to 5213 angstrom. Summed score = 9.0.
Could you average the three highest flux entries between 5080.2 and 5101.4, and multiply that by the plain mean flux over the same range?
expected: 92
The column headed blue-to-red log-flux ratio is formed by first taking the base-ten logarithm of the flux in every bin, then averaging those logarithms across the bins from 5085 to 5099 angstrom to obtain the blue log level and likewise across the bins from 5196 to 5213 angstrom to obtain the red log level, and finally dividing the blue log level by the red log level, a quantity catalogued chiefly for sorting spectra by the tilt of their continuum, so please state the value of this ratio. 1.07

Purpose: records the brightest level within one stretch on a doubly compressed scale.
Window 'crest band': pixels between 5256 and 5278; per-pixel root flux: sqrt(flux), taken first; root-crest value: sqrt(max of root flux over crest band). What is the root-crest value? 1.81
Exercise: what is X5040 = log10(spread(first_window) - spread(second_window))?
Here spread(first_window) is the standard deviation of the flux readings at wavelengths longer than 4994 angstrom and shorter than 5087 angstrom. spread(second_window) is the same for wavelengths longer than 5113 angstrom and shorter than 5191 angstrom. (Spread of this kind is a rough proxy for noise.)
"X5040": -0.85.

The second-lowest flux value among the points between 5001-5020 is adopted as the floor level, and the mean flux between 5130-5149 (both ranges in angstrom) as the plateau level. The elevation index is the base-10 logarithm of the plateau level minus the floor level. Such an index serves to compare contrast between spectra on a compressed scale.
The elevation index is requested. 0.47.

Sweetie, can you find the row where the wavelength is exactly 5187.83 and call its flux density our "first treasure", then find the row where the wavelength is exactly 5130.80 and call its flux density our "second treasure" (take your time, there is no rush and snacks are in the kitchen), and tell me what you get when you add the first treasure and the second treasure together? 22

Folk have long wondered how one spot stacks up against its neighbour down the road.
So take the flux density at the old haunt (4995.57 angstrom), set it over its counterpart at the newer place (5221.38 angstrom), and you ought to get 1.19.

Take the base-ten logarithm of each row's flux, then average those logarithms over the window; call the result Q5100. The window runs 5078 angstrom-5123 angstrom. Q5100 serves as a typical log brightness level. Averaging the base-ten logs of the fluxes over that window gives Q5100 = 0.99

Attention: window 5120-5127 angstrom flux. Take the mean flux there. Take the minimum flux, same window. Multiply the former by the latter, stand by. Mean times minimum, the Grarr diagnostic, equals 119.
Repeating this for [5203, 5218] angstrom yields 57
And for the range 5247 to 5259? 95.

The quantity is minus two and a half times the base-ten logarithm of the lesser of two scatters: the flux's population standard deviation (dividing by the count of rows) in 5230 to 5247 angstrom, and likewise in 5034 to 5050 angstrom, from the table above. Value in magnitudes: 1.2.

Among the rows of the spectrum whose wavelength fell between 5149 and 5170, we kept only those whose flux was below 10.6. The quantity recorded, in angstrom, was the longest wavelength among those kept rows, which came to 5161.61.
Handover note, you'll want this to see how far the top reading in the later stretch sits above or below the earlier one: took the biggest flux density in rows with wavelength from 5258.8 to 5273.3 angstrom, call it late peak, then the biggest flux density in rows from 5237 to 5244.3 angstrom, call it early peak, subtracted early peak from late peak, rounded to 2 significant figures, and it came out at 1.1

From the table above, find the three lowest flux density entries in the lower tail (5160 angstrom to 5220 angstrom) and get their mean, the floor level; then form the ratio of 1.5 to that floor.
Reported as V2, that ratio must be 0.20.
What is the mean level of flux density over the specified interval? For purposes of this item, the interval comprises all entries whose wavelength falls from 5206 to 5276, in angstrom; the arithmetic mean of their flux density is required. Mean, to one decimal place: 9.4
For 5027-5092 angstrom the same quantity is 10.4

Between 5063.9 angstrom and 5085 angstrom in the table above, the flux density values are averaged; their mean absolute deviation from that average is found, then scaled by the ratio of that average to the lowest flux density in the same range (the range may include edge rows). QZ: 0.45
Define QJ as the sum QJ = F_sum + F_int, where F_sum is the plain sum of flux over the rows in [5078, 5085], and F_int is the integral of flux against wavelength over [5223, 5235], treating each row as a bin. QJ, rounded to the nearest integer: 139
